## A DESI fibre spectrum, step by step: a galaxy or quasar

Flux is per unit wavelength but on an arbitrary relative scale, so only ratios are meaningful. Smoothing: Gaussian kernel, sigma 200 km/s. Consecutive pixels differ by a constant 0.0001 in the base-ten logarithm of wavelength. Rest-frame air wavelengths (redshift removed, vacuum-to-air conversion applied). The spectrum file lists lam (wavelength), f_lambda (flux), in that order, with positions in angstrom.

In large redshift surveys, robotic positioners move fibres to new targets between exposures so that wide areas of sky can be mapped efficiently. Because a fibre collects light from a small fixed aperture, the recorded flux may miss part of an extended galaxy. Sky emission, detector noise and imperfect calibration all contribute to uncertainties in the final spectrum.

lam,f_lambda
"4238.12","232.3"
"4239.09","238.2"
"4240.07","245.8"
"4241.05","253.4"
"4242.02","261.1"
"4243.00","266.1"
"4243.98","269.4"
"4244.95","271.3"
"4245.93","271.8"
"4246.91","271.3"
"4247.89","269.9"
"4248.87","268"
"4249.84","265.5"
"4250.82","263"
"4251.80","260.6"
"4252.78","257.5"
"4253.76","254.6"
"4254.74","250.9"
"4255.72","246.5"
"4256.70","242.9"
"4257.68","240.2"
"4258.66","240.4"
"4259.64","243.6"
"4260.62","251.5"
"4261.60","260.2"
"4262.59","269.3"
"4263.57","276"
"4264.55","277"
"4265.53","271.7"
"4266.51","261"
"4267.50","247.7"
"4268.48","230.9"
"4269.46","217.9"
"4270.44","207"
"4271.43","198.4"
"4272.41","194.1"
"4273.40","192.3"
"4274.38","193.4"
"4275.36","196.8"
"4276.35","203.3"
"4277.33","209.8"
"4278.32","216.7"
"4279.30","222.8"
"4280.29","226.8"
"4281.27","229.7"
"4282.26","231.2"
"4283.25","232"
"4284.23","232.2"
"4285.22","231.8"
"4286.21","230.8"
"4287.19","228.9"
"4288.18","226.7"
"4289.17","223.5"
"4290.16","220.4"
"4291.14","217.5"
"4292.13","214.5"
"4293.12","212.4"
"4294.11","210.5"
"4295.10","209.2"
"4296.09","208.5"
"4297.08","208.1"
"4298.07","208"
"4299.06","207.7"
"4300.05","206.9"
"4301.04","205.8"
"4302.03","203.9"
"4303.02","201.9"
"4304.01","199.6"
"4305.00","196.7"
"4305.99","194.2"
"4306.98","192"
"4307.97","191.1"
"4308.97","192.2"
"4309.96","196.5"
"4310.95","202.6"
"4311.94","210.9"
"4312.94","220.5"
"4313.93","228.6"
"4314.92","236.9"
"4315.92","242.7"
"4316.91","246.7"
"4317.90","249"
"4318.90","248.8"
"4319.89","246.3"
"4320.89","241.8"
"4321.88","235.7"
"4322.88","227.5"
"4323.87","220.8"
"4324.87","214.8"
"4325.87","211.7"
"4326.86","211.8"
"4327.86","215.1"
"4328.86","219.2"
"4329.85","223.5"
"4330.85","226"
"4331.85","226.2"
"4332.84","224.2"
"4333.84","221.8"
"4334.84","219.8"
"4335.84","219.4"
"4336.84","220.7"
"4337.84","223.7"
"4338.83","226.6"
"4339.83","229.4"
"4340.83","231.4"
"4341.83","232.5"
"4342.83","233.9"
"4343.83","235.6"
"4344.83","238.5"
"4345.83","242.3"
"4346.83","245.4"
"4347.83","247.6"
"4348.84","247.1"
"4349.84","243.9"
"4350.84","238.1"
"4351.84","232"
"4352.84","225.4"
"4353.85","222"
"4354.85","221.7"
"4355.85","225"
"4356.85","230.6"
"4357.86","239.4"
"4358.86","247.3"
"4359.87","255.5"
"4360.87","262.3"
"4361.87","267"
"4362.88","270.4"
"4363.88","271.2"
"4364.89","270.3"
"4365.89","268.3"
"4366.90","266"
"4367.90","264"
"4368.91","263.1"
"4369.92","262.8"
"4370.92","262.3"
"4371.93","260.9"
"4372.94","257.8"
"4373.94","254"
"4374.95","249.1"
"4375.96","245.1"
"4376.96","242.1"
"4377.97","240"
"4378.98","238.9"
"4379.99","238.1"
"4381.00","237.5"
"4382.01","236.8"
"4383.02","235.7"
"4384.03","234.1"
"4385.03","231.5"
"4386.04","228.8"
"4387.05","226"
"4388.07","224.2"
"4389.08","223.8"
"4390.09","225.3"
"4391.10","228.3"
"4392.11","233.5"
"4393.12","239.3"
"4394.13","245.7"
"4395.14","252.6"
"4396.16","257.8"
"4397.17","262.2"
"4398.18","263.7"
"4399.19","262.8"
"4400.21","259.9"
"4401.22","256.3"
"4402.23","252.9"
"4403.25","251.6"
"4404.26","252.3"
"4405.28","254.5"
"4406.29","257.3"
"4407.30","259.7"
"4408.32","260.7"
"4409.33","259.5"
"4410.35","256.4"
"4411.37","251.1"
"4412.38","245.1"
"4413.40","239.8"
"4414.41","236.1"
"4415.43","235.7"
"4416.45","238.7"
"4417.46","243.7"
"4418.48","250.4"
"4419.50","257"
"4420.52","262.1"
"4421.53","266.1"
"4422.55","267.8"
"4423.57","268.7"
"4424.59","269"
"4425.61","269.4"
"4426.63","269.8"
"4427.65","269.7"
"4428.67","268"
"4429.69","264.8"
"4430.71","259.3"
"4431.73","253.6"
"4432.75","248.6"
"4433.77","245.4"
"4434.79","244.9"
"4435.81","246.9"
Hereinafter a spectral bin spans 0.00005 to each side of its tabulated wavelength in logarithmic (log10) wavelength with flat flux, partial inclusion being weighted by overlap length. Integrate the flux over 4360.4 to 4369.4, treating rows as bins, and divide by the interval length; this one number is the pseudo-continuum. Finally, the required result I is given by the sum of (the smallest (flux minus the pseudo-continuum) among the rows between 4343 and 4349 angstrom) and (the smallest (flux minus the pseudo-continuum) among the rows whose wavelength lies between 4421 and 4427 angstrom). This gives -32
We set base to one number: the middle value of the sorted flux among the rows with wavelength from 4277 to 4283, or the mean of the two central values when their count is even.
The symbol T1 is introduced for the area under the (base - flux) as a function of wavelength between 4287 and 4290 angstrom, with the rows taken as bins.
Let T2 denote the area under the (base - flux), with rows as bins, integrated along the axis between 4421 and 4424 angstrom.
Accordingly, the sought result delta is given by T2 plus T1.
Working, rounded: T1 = -2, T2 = -128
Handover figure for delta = -130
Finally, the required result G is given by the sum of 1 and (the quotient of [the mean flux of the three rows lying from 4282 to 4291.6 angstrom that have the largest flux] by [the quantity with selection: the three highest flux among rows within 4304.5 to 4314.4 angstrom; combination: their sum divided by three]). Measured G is 2.05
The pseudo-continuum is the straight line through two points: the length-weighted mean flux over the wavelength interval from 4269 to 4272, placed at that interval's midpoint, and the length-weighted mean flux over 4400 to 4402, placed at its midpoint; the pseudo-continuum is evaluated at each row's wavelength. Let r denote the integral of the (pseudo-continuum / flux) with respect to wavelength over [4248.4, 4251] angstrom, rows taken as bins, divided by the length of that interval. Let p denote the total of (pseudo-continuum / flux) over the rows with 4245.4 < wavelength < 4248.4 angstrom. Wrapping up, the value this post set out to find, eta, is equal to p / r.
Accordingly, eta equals 2.92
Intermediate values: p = 2.19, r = 0.75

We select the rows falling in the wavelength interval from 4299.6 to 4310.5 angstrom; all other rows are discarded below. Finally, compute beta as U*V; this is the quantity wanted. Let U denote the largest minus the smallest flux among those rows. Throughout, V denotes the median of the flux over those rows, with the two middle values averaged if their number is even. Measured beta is 3108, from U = 16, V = 197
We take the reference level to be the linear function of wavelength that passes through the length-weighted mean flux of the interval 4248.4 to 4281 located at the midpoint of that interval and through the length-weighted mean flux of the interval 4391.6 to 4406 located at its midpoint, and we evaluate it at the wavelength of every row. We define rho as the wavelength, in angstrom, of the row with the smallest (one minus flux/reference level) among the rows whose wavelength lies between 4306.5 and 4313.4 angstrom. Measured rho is 4312.94 angstrom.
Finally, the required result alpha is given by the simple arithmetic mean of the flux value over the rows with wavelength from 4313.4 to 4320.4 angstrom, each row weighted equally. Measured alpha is 243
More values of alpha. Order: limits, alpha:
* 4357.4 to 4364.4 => 259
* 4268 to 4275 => 205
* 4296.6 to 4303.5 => 206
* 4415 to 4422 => 251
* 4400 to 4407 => 255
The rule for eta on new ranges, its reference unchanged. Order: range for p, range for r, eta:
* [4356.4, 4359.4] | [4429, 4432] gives 2.92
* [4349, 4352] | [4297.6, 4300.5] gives 2.86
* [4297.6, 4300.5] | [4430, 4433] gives 2.98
